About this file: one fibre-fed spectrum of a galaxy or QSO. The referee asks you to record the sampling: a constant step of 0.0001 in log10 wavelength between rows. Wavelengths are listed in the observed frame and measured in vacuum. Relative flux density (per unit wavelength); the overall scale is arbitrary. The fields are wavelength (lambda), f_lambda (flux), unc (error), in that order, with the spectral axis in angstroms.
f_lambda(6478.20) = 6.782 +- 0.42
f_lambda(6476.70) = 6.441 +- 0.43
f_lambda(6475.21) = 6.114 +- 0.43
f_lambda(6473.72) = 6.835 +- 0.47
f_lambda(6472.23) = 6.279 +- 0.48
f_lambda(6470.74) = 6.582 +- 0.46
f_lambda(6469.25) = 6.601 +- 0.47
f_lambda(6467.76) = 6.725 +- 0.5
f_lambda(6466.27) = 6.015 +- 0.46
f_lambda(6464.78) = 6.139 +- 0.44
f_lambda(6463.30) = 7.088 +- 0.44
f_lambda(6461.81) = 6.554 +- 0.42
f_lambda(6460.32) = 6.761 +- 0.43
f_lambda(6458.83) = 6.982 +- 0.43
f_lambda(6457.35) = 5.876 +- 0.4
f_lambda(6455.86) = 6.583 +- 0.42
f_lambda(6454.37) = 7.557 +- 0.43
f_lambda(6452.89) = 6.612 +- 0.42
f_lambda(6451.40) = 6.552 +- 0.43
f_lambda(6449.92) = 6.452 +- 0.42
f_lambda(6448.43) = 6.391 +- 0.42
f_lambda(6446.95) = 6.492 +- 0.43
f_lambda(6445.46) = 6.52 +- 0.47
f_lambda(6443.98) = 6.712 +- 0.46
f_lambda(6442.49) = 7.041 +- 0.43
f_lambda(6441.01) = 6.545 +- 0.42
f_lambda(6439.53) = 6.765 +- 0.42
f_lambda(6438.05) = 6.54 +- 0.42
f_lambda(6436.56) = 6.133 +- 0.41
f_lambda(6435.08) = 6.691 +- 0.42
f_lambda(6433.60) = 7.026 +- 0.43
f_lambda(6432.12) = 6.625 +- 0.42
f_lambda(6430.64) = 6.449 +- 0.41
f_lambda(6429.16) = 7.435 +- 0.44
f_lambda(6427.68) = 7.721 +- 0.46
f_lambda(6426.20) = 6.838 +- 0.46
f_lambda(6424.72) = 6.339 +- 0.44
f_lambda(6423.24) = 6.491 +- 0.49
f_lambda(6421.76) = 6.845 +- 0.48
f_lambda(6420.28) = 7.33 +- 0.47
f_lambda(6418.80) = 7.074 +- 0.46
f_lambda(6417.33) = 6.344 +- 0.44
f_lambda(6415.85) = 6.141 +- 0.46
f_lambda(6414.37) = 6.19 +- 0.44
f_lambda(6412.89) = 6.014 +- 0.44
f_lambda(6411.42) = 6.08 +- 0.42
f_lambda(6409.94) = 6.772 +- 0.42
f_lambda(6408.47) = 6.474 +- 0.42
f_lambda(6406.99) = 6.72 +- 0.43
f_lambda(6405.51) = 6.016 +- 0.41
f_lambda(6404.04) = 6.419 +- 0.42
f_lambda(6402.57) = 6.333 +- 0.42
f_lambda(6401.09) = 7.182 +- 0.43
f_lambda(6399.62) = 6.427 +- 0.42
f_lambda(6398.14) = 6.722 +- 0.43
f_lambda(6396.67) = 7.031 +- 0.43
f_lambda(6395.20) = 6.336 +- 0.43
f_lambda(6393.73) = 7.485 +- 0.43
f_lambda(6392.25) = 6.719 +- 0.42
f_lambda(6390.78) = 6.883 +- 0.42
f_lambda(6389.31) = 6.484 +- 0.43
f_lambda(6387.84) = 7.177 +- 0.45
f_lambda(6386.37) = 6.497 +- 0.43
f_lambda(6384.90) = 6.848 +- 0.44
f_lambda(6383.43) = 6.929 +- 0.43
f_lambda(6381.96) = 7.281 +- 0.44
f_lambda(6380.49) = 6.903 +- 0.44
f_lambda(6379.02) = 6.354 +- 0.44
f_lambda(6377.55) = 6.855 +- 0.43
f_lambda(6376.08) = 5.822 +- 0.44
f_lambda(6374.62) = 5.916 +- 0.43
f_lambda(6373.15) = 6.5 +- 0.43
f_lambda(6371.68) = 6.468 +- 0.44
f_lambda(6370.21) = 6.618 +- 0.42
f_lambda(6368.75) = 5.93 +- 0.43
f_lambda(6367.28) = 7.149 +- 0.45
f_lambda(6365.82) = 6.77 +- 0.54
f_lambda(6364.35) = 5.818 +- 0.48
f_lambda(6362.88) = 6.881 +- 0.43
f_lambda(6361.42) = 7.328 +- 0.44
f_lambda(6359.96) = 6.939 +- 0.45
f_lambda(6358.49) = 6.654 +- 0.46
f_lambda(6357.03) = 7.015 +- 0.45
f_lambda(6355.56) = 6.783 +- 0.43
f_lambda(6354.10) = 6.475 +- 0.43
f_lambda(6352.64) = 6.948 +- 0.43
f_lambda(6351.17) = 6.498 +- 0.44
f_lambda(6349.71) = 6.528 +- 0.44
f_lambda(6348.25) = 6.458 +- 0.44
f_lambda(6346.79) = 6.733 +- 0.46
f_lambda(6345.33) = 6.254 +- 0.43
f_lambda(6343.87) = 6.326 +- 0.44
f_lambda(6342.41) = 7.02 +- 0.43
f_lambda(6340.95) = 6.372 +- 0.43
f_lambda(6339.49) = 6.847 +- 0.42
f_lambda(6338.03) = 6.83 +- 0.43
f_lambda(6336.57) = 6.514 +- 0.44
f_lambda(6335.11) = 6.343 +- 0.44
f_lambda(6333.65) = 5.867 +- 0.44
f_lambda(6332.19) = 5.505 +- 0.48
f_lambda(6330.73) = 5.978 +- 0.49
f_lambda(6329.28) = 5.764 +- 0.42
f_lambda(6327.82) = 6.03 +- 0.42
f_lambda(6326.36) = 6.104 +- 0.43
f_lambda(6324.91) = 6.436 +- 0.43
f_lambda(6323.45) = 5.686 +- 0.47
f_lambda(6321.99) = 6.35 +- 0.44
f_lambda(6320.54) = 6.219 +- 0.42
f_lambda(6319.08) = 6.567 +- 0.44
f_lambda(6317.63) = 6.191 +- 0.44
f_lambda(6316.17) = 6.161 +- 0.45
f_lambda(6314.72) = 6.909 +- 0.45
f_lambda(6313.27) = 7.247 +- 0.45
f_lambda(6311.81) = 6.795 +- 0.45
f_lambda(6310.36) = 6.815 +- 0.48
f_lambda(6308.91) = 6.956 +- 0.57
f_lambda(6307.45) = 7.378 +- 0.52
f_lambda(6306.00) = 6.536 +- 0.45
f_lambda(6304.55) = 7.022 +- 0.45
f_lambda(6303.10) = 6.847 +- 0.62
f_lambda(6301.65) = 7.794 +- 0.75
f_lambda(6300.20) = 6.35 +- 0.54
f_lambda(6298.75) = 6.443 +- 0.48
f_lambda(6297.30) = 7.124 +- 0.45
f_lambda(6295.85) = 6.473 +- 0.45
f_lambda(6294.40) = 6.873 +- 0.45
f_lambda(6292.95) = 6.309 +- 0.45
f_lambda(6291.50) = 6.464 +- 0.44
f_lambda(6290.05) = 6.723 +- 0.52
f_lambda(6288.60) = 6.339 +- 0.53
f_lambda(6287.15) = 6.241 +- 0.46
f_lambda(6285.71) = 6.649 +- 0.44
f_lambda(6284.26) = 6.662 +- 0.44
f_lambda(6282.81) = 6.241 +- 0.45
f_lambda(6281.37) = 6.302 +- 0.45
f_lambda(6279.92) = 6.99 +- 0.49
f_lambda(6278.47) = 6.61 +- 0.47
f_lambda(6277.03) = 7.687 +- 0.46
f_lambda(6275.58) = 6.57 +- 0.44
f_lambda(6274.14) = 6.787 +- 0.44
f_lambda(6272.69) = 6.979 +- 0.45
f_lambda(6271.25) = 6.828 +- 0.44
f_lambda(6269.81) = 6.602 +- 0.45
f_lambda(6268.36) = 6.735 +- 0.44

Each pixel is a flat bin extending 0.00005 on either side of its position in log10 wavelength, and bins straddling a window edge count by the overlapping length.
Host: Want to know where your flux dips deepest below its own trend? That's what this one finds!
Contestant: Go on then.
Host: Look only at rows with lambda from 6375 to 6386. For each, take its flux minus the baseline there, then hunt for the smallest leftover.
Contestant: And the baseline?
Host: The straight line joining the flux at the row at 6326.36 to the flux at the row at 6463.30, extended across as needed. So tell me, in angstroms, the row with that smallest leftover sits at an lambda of 6376.08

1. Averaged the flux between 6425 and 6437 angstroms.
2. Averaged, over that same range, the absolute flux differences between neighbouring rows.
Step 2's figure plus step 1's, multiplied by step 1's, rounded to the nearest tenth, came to 50.7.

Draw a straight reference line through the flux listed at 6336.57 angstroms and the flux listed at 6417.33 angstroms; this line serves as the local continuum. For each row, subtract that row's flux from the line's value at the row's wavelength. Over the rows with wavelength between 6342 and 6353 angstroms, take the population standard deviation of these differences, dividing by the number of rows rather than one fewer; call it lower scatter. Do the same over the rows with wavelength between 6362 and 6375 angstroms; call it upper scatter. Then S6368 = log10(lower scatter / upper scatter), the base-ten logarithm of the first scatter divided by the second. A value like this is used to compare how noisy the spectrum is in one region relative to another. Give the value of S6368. -0.23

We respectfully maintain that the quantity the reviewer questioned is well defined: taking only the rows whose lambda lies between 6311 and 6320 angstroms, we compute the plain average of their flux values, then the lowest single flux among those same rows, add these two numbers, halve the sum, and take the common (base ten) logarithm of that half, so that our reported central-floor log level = 0.806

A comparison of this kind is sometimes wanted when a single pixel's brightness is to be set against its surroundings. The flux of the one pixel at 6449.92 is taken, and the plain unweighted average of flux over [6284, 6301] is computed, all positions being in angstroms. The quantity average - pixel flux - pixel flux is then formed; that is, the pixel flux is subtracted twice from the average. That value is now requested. -6.3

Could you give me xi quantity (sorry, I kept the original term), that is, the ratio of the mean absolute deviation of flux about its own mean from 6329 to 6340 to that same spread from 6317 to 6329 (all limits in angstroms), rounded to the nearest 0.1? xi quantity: 2.2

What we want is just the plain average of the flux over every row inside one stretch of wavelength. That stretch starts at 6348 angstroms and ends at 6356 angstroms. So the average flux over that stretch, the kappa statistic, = 6.6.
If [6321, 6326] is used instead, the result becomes 6.2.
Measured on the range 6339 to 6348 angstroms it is 6.6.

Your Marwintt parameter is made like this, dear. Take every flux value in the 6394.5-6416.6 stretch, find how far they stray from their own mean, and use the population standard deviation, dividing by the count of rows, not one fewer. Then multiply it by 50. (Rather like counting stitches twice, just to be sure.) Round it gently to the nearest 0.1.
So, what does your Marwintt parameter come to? 17.5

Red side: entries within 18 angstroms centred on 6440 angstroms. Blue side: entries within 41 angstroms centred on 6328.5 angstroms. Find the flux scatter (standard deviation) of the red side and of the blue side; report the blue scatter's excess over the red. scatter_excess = 0.18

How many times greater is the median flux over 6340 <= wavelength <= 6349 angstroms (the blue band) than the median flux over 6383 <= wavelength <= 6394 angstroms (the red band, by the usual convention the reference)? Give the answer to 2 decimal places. 0.93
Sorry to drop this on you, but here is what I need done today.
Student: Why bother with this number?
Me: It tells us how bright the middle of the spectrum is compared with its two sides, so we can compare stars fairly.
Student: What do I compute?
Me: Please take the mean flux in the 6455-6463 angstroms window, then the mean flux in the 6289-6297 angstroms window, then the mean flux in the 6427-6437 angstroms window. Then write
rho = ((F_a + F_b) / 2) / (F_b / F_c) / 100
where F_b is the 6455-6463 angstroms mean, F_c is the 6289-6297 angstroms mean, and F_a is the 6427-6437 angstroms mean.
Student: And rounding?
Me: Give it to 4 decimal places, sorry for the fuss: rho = 0.0673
